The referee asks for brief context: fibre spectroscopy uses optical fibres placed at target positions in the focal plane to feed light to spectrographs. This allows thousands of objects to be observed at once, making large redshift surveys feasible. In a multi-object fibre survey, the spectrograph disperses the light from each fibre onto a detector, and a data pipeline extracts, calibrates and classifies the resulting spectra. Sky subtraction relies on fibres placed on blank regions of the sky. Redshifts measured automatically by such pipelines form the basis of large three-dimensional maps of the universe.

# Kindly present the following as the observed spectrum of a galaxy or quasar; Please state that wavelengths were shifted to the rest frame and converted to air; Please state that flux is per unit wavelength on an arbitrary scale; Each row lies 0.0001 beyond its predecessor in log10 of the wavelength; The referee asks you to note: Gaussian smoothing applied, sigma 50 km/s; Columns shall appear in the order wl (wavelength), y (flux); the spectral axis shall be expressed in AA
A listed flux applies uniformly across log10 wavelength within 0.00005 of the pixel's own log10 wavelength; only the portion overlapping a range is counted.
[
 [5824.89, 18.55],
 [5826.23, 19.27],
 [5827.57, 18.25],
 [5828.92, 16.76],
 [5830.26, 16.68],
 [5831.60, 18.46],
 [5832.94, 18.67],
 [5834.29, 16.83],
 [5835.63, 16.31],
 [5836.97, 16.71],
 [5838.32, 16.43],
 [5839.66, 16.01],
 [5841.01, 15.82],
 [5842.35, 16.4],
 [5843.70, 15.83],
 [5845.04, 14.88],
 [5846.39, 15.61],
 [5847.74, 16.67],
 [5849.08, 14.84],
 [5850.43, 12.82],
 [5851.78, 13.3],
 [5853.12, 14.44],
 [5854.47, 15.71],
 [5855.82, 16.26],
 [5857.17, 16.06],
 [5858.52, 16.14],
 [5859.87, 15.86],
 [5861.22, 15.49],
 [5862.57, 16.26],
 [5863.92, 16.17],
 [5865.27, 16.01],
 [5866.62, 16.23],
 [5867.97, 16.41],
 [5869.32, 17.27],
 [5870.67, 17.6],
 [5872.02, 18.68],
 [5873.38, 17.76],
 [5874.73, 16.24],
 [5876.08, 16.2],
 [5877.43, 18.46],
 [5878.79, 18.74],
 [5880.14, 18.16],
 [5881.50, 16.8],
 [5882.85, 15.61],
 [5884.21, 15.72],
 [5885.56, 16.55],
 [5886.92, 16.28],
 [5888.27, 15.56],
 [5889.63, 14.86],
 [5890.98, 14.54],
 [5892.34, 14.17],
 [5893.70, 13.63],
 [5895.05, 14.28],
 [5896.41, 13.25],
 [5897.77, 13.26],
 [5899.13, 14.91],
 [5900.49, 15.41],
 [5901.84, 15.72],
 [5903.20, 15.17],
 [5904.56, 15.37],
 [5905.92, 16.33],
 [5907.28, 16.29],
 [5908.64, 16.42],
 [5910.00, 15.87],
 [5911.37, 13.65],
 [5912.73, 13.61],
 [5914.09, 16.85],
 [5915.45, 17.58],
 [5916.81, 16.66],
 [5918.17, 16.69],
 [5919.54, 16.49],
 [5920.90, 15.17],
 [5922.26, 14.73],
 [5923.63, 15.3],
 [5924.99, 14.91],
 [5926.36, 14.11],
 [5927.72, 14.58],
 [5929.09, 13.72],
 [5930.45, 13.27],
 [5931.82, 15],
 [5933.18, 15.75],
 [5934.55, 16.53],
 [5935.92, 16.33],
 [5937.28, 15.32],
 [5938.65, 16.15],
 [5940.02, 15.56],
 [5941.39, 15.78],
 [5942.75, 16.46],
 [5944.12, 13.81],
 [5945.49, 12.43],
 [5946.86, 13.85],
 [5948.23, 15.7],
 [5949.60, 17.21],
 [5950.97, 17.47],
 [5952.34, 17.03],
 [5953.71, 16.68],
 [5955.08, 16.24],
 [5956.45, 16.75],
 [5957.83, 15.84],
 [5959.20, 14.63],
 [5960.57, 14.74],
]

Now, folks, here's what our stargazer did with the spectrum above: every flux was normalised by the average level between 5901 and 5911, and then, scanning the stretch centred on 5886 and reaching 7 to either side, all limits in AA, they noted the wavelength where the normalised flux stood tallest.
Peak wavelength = 5880.14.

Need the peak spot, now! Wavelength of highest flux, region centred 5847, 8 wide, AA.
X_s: 5847.74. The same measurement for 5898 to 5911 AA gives 5908.64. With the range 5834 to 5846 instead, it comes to 5834.29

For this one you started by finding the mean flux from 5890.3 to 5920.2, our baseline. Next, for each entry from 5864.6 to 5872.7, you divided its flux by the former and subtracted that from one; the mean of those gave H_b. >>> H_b -0.11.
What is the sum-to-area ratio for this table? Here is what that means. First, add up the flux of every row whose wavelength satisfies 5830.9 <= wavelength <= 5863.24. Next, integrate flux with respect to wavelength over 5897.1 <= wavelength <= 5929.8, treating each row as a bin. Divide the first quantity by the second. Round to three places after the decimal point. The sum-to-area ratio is 0.760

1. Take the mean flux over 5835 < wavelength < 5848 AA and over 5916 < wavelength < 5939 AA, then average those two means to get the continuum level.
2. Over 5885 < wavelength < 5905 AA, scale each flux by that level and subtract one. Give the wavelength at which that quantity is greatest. 5885.56 AA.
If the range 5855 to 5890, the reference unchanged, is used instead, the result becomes 5878.79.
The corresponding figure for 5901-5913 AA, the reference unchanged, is 5908.64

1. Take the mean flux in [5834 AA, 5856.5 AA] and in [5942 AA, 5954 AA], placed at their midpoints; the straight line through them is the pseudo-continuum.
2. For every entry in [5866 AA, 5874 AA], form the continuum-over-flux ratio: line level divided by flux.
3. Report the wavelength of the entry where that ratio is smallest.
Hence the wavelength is 5872.02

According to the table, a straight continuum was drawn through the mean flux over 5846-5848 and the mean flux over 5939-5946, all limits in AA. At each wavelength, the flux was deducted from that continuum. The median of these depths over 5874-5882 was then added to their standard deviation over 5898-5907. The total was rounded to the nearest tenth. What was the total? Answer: -1.3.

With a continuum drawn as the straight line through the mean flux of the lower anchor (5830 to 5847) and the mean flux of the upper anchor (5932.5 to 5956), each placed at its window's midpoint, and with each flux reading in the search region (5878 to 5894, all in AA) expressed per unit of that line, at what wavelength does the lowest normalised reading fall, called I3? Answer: 5893.70 AA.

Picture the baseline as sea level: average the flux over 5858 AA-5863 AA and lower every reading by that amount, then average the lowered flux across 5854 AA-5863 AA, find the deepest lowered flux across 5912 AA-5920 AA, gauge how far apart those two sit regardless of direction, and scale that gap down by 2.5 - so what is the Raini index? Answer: 0.94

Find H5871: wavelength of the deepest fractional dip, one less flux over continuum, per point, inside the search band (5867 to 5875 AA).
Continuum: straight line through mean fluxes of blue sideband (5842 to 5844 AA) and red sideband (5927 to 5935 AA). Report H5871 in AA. 5874.73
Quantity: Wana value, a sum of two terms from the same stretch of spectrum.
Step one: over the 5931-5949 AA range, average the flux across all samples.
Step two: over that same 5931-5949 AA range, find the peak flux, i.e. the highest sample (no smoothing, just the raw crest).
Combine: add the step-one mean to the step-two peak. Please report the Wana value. 31.8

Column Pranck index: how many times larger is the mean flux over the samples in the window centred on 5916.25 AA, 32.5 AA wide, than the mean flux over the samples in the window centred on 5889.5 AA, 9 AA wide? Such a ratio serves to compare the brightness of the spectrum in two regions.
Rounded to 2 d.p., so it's 1.02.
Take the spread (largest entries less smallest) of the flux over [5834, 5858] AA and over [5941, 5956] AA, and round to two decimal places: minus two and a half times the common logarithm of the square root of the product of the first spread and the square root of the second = -1.19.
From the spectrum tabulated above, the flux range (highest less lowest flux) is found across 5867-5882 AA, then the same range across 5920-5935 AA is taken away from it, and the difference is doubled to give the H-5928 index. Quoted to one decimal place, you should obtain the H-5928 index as -1.4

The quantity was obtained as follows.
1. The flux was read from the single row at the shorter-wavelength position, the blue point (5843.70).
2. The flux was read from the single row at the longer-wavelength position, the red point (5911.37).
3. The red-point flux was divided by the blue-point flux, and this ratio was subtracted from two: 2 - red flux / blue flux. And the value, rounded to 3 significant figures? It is 1.14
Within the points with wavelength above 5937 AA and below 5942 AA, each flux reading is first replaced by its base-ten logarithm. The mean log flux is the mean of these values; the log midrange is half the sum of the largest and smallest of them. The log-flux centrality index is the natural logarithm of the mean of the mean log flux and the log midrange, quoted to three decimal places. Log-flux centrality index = 0.179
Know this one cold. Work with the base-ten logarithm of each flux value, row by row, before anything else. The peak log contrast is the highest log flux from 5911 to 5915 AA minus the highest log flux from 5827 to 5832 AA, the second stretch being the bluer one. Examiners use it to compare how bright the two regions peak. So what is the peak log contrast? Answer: -0.040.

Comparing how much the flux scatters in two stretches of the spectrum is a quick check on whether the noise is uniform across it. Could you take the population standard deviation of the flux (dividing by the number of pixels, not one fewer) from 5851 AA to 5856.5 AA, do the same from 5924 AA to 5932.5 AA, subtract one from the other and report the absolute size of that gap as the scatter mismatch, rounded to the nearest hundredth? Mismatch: 0.52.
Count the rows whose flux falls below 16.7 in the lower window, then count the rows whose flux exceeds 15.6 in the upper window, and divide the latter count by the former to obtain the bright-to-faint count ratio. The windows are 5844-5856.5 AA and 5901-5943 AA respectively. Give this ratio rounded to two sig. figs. 1.8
